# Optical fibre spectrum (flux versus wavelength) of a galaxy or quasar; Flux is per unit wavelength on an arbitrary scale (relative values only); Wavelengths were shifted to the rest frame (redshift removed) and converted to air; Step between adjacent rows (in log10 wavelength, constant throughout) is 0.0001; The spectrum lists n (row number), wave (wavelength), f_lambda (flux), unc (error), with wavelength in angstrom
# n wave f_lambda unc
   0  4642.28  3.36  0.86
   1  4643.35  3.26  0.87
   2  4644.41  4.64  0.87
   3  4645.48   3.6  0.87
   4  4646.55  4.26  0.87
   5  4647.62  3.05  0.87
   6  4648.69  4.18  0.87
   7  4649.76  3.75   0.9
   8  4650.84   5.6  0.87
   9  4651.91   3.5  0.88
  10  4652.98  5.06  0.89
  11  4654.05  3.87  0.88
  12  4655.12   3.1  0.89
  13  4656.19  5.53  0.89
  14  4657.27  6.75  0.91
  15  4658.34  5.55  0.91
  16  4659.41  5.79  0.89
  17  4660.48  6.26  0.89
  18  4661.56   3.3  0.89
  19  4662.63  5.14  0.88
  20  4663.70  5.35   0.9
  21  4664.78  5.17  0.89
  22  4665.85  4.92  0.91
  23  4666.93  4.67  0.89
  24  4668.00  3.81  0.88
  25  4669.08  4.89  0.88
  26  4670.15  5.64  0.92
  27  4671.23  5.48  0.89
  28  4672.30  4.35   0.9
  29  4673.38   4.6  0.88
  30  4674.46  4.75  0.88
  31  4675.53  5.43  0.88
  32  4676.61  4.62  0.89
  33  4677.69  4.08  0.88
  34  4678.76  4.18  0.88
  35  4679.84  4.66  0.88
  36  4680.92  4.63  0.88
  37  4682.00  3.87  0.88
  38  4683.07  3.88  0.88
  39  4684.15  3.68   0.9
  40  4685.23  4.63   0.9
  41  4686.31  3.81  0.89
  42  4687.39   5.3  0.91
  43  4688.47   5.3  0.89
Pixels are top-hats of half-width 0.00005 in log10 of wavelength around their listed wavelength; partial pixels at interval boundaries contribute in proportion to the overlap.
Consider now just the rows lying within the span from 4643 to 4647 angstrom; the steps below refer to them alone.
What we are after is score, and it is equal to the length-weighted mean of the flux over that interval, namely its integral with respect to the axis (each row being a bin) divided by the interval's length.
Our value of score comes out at 4.0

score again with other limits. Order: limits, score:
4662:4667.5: 5.0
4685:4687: 4.2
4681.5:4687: 4.0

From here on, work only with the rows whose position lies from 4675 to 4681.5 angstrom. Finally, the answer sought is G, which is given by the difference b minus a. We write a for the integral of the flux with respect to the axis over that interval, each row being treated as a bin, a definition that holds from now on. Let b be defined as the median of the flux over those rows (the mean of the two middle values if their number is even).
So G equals -25.2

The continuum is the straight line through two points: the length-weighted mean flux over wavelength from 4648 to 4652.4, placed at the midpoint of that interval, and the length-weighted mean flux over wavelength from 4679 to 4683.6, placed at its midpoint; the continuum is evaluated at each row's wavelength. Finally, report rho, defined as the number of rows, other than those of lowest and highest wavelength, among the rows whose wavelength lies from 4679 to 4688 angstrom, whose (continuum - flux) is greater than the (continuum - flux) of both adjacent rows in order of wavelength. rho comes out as 3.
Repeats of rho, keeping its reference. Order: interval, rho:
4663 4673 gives 1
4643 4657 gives 5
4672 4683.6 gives 2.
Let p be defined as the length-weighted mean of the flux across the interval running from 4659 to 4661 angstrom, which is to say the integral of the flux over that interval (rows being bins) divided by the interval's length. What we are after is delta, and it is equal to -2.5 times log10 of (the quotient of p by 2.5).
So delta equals -1.0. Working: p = 6.0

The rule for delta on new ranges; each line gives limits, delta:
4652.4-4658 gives -0.7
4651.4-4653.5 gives -0.6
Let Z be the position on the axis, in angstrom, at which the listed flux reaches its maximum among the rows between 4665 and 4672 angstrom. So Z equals 4670.15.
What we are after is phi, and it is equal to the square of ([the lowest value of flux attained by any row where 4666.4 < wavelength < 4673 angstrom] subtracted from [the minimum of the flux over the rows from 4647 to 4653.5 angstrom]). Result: 0.58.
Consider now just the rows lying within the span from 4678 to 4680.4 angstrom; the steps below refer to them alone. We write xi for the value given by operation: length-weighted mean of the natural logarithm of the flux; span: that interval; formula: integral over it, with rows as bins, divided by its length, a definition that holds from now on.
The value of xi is 1.48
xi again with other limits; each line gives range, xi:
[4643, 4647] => 1.37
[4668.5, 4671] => 1.66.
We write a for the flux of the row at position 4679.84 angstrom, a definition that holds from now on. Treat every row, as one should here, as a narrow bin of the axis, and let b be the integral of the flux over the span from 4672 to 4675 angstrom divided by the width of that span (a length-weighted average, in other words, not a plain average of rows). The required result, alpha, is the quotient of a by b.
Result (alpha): 1.02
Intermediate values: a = 4.66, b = 4.58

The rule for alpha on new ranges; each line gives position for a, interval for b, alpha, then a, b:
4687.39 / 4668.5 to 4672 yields 1.01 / 5.3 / 5.26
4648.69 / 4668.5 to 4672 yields 0.80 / 4.18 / 5.26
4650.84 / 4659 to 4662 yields 1.09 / 5.6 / 5.14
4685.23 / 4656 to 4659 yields 0.77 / 4.63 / 5.98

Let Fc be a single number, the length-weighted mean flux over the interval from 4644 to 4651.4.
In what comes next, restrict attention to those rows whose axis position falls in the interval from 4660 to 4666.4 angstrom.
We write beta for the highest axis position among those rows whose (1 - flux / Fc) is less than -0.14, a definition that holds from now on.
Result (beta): 4665.85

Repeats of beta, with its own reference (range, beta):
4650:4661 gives 4660.48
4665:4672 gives 4671.23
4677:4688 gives 4687.39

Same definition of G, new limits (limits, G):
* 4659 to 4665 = -25.7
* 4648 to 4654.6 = -24.3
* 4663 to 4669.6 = -26.8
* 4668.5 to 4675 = -27.3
